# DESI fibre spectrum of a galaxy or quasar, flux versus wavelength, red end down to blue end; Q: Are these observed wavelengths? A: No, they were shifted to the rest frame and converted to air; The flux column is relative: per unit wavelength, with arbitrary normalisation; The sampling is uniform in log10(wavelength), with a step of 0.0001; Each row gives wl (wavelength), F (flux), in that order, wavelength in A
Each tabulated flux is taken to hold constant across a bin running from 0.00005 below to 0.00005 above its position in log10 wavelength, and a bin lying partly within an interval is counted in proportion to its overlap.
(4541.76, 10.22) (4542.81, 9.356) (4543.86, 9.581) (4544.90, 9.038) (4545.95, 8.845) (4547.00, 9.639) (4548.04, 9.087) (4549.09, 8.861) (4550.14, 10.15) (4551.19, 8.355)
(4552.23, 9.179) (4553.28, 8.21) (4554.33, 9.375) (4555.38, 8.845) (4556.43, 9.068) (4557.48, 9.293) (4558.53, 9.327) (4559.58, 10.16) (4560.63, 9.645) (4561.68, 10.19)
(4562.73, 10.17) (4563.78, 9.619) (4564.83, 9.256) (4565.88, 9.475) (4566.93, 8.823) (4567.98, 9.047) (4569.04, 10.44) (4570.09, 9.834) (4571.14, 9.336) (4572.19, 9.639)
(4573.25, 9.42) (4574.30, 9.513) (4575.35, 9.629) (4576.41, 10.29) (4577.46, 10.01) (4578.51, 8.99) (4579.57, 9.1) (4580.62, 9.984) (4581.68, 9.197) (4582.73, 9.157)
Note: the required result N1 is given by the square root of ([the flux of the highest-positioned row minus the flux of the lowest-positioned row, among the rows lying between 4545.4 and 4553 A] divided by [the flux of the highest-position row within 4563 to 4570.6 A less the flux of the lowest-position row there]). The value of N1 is 1.2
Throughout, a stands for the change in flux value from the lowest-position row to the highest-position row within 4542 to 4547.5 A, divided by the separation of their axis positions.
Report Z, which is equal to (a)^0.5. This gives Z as 0.260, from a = 0.068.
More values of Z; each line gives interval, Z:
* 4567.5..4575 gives 0.272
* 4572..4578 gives 0.265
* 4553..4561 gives 0.442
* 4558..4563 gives 0.448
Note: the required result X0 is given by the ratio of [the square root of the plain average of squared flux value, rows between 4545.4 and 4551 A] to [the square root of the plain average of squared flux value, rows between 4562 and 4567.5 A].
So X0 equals 0.98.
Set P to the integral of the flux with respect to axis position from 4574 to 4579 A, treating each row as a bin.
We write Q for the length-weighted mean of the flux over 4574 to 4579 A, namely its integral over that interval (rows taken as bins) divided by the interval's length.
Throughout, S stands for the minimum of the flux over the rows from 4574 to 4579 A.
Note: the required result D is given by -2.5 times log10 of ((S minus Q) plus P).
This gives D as -4.20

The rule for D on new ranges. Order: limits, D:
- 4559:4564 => -4.24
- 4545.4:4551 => -4.28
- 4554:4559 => -4.15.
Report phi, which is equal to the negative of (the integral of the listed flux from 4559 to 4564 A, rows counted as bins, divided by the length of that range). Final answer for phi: -9.97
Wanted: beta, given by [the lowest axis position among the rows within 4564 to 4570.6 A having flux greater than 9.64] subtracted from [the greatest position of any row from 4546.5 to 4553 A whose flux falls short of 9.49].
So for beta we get -16.8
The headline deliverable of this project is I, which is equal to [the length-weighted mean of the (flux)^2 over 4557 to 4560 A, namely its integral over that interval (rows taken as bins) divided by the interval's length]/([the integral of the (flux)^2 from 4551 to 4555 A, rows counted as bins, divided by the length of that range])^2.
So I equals 0.0151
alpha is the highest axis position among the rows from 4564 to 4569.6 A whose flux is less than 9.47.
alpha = 4567.98 A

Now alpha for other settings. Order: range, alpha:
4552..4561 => 4558.53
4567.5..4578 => 4573.25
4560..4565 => 4564.83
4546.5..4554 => 4553.28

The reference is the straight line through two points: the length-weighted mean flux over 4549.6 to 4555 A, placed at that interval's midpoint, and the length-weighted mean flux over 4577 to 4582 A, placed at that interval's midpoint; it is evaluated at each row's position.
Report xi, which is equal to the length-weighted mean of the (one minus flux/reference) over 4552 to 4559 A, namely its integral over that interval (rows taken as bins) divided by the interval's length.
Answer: 0.007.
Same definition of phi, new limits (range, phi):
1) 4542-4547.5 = -9.32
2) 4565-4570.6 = -9.50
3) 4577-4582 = -9.46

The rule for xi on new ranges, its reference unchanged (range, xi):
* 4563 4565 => -0.037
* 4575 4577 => -0.062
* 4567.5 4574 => -0.032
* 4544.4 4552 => -0.017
